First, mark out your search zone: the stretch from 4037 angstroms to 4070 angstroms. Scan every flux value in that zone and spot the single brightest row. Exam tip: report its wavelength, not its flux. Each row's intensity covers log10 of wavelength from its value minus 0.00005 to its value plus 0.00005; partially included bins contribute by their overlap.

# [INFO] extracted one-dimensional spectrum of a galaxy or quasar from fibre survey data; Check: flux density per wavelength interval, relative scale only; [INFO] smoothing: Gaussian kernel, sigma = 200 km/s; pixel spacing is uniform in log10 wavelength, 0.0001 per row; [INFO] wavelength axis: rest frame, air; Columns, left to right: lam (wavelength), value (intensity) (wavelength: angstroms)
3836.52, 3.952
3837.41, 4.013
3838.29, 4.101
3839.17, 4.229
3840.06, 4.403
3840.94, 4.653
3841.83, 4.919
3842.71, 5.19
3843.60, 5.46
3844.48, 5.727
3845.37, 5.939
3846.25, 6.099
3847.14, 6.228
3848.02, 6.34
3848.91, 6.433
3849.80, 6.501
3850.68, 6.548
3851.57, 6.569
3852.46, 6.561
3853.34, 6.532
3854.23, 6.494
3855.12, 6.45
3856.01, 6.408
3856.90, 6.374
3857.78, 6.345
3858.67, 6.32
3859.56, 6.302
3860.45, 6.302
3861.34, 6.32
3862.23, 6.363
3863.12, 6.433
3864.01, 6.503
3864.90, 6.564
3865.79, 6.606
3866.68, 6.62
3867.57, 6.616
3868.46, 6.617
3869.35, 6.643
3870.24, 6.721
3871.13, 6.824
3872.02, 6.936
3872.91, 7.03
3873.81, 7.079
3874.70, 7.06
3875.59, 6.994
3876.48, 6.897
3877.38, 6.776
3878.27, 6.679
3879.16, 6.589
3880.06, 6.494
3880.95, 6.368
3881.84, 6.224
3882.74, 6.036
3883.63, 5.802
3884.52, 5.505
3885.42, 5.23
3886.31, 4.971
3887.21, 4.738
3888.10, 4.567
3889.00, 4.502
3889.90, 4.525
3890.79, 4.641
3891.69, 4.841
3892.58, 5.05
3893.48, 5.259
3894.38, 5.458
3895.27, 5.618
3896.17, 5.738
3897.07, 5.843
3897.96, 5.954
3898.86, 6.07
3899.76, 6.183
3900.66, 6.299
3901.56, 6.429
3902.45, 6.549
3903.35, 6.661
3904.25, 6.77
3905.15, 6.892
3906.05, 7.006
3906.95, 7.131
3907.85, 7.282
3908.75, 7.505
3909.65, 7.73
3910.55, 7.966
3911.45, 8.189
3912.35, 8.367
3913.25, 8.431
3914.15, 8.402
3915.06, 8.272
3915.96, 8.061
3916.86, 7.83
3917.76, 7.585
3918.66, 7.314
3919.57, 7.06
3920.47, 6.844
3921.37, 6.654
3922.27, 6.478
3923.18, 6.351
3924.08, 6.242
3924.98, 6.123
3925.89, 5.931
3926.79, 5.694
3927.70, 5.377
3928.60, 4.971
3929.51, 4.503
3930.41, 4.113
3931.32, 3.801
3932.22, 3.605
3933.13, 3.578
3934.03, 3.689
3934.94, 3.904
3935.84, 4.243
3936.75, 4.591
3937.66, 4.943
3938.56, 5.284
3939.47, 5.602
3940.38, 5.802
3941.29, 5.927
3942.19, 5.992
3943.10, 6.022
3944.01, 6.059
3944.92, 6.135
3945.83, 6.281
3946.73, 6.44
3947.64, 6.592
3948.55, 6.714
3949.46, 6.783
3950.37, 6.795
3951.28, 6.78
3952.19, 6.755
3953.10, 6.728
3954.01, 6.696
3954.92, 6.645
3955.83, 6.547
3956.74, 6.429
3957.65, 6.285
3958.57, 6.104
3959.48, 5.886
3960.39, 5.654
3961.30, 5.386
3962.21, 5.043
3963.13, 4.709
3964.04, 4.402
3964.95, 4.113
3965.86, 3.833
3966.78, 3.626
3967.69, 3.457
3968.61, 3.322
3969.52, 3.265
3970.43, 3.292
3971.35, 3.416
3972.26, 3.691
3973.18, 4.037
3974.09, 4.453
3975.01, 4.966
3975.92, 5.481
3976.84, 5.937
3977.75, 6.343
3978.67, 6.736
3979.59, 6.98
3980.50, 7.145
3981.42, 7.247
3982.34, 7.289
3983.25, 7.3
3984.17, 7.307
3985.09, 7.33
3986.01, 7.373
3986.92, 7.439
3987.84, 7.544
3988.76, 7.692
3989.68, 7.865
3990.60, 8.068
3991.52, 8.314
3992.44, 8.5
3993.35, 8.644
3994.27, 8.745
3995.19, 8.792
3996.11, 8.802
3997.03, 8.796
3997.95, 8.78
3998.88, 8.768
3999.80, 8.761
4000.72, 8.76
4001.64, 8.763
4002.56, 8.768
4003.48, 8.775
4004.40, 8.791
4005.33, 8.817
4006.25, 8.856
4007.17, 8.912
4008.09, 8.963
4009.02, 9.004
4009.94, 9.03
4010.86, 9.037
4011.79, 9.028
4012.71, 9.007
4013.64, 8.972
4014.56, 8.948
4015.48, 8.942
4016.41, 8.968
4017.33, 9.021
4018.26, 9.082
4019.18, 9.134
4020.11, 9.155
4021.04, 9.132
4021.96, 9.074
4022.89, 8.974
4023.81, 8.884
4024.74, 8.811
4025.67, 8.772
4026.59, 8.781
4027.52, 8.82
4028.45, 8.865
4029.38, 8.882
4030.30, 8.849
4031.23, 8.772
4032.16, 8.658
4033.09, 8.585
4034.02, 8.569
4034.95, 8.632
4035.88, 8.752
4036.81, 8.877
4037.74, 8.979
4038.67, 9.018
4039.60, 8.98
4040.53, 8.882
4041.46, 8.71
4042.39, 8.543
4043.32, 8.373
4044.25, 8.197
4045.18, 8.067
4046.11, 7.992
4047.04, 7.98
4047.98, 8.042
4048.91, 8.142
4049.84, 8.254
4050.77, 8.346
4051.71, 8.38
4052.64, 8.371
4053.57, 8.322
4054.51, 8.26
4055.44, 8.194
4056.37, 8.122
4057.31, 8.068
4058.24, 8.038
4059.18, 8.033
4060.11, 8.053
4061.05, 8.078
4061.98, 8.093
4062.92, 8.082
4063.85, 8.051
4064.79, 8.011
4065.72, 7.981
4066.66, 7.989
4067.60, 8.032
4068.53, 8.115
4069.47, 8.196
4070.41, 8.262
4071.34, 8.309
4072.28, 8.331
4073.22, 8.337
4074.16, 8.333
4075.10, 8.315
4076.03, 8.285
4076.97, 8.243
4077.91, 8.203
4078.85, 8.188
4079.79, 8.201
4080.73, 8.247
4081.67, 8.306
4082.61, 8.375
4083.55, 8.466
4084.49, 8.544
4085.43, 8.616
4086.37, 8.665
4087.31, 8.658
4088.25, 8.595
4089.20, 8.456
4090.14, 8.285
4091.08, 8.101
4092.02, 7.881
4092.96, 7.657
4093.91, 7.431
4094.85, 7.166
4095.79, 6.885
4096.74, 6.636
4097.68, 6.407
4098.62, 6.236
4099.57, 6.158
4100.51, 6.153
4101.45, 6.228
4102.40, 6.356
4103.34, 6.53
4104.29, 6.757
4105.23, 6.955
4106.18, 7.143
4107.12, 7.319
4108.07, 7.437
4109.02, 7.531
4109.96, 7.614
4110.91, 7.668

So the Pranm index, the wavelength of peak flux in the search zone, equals 4038.67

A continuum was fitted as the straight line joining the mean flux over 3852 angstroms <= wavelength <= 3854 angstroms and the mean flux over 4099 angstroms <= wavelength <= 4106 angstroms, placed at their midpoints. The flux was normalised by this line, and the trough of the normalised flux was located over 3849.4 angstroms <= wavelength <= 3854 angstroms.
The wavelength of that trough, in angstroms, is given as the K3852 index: 3849.80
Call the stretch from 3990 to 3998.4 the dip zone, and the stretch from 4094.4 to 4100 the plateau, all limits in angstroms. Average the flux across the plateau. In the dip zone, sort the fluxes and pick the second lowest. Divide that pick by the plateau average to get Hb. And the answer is 1.3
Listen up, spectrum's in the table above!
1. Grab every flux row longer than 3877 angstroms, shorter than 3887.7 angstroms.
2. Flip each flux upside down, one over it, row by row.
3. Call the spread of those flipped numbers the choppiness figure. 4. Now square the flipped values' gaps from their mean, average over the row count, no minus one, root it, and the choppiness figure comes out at 0.020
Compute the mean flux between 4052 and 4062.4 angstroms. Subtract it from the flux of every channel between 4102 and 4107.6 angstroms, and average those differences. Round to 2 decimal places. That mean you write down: -1.31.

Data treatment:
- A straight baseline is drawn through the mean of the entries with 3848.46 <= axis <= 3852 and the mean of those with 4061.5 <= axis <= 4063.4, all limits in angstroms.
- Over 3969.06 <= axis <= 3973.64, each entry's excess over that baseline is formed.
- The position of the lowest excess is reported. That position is 3969.52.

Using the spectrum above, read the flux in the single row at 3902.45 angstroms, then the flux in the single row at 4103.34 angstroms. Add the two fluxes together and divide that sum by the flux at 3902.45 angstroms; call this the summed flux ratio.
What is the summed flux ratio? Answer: 2.0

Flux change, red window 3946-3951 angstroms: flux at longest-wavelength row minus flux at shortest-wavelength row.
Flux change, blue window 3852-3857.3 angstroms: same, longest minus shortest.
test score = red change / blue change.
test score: -1.9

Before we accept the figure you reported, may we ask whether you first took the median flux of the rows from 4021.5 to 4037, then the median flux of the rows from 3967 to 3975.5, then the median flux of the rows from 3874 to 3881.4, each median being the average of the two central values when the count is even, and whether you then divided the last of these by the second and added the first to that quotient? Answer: 10.8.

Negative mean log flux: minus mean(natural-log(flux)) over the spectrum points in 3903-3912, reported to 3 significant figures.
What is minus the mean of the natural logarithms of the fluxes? -1.99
